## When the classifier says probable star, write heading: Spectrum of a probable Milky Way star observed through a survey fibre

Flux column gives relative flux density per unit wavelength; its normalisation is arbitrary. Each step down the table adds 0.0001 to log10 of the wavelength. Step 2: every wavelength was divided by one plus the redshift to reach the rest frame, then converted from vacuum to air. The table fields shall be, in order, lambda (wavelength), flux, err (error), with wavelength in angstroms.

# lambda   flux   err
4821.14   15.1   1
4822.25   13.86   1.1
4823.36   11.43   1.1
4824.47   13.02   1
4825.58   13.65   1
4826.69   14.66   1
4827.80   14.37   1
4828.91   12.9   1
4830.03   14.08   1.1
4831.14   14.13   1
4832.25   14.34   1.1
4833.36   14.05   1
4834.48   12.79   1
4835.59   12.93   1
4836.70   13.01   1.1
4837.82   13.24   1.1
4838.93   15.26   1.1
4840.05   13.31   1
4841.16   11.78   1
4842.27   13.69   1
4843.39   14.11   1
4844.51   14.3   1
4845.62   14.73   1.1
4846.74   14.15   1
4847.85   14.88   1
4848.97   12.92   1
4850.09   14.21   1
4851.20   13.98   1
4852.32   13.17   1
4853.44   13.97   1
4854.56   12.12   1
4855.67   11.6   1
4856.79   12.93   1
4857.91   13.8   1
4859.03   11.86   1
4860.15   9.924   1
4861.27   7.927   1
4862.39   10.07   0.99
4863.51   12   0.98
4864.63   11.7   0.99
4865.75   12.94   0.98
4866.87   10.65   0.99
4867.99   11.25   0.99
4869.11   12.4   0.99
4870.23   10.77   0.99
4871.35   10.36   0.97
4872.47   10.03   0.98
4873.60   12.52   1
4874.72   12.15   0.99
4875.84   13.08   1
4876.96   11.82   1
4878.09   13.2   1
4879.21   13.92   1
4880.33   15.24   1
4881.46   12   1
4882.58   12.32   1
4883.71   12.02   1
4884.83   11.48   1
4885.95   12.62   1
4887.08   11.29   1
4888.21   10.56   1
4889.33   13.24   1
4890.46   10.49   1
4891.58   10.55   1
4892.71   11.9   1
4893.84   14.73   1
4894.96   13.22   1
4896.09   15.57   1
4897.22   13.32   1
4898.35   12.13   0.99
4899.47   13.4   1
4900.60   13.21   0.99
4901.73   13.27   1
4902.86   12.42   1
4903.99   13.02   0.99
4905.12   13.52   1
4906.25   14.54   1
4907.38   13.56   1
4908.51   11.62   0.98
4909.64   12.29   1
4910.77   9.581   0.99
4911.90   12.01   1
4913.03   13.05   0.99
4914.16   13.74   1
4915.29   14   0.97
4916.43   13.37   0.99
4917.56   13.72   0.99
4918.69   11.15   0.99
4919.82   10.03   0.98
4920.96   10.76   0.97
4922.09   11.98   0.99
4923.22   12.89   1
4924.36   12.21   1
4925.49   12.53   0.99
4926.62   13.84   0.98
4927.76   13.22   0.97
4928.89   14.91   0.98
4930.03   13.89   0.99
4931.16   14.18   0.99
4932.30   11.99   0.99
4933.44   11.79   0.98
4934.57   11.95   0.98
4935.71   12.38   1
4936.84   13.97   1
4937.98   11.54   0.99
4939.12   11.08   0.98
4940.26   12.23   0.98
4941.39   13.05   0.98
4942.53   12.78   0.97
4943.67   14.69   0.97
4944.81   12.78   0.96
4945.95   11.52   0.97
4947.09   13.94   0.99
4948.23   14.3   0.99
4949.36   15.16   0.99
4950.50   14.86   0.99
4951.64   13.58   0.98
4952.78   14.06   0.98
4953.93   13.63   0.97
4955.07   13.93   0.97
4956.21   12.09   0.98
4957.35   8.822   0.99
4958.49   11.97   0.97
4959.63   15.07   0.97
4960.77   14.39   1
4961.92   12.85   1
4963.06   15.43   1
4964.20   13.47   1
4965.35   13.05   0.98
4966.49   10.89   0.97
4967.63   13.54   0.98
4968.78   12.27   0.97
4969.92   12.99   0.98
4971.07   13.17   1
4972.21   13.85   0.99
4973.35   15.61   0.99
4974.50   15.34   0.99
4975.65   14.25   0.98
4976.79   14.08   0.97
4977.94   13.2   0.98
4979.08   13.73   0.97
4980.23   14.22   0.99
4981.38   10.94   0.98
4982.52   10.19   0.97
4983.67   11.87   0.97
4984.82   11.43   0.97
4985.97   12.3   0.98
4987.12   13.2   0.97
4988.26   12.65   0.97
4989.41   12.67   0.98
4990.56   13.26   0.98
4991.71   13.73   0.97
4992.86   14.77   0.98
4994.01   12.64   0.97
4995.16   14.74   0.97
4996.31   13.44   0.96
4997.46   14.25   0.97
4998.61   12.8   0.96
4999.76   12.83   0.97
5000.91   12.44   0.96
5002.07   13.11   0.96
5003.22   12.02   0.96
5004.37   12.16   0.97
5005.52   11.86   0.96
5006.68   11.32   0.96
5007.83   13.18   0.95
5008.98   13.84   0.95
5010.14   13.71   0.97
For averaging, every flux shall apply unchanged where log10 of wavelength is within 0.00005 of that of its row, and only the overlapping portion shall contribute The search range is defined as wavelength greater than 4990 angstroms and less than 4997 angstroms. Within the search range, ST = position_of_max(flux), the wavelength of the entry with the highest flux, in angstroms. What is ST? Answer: 4992.86 angstroms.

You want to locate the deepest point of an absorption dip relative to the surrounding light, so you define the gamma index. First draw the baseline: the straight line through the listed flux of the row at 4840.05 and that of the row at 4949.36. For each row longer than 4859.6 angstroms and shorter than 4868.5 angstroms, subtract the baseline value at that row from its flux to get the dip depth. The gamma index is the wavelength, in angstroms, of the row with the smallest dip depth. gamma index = 4861.27 angstroms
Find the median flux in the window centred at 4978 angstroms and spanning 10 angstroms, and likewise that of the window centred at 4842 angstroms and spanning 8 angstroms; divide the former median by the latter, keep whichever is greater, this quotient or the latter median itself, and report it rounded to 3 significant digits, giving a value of 14.1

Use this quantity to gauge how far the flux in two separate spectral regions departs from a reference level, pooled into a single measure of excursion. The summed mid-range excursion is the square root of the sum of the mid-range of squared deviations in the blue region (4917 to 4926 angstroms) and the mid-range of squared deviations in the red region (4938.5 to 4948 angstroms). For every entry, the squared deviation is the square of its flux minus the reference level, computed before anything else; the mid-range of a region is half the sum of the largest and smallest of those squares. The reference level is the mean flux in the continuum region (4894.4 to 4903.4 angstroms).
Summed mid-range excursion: 2.8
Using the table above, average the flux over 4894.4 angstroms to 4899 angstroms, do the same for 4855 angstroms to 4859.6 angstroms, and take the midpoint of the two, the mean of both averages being 13.1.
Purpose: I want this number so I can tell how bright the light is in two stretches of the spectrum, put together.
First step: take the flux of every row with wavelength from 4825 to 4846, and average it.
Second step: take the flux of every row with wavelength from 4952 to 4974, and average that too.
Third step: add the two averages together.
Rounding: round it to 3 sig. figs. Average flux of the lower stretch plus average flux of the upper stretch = 27.0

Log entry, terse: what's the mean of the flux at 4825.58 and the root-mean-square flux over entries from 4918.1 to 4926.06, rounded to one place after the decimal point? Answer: 12.7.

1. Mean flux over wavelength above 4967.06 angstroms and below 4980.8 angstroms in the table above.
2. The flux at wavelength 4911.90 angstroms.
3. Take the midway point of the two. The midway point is 12.9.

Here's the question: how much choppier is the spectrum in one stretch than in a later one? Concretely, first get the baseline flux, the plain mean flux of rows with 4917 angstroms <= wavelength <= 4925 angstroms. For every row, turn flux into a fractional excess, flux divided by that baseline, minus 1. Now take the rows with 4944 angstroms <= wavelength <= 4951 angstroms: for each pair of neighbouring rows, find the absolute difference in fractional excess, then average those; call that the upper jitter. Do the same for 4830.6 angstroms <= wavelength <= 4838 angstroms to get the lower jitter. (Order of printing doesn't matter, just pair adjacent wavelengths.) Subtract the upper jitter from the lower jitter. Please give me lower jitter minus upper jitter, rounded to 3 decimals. -0.057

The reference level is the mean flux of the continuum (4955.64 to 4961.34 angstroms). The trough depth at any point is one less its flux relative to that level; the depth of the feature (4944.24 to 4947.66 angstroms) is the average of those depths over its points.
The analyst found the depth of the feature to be -0.02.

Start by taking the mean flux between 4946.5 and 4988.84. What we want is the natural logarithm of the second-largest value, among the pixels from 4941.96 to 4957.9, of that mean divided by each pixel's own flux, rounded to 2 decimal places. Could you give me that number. 0.14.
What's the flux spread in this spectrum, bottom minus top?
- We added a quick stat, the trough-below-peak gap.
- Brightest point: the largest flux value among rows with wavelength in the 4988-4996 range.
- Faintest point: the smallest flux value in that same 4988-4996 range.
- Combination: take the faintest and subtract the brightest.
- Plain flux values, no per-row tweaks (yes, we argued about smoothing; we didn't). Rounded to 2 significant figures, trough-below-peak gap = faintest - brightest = -2.1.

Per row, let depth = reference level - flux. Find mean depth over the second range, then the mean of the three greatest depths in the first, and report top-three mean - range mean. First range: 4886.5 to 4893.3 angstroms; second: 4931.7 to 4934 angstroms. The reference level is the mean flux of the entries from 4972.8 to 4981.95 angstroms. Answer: 1.4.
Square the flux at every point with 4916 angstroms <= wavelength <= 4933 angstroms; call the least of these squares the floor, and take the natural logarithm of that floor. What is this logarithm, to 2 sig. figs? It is 4.6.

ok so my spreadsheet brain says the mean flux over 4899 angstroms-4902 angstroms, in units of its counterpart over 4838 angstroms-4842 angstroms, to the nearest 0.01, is 0.99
